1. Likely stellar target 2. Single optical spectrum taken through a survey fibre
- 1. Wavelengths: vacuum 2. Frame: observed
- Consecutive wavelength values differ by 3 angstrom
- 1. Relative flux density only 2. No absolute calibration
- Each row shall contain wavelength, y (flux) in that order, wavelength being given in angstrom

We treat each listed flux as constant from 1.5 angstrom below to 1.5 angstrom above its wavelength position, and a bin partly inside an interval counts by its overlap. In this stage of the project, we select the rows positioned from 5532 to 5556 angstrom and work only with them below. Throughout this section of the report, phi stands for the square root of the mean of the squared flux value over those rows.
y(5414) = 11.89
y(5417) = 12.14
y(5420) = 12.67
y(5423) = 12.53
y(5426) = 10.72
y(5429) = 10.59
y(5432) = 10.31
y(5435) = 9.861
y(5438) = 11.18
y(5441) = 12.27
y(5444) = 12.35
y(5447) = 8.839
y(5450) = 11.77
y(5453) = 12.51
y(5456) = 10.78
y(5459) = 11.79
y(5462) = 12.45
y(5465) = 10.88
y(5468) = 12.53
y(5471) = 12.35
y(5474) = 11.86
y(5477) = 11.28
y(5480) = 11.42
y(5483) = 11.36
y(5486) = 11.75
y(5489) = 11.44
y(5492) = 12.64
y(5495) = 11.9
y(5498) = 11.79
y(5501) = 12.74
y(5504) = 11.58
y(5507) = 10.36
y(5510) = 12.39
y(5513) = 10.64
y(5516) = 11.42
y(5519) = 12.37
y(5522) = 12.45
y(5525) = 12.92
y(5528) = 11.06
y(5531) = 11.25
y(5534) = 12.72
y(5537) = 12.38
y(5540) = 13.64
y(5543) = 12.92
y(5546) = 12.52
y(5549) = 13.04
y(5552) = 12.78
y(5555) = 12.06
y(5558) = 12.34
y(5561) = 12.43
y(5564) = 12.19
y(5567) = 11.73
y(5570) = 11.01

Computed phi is 12.8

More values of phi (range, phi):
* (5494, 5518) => 11.6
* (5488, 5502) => 12.1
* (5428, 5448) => 10.8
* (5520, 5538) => 12.2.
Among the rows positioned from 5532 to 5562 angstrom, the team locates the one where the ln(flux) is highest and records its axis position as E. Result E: 5540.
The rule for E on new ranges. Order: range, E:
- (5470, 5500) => 5492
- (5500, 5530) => 5525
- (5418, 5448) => 5420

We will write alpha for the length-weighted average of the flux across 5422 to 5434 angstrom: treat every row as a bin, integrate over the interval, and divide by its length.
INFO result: 10.9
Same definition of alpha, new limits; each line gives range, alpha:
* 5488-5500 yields 12.0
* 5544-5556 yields 12.6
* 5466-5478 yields 12.0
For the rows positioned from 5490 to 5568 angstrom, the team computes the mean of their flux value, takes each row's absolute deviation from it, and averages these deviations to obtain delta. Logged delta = 0.60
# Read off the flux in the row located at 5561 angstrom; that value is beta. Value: 12.43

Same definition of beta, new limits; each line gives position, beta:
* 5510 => 12.39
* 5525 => 12.92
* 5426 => 10.72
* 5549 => 13.04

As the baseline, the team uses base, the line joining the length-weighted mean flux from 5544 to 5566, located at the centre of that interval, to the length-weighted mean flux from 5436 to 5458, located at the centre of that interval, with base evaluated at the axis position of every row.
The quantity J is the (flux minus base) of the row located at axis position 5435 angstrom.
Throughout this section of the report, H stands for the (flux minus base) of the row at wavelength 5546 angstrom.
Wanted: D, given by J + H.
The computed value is -1.2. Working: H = 0.14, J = -1.4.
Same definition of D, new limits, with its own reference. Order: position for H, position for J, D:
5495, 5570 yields -1.6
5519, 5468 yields 1.2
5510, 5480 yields 0.1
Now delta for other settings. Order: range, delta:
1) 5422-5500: 0.72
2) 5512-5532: 0.73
